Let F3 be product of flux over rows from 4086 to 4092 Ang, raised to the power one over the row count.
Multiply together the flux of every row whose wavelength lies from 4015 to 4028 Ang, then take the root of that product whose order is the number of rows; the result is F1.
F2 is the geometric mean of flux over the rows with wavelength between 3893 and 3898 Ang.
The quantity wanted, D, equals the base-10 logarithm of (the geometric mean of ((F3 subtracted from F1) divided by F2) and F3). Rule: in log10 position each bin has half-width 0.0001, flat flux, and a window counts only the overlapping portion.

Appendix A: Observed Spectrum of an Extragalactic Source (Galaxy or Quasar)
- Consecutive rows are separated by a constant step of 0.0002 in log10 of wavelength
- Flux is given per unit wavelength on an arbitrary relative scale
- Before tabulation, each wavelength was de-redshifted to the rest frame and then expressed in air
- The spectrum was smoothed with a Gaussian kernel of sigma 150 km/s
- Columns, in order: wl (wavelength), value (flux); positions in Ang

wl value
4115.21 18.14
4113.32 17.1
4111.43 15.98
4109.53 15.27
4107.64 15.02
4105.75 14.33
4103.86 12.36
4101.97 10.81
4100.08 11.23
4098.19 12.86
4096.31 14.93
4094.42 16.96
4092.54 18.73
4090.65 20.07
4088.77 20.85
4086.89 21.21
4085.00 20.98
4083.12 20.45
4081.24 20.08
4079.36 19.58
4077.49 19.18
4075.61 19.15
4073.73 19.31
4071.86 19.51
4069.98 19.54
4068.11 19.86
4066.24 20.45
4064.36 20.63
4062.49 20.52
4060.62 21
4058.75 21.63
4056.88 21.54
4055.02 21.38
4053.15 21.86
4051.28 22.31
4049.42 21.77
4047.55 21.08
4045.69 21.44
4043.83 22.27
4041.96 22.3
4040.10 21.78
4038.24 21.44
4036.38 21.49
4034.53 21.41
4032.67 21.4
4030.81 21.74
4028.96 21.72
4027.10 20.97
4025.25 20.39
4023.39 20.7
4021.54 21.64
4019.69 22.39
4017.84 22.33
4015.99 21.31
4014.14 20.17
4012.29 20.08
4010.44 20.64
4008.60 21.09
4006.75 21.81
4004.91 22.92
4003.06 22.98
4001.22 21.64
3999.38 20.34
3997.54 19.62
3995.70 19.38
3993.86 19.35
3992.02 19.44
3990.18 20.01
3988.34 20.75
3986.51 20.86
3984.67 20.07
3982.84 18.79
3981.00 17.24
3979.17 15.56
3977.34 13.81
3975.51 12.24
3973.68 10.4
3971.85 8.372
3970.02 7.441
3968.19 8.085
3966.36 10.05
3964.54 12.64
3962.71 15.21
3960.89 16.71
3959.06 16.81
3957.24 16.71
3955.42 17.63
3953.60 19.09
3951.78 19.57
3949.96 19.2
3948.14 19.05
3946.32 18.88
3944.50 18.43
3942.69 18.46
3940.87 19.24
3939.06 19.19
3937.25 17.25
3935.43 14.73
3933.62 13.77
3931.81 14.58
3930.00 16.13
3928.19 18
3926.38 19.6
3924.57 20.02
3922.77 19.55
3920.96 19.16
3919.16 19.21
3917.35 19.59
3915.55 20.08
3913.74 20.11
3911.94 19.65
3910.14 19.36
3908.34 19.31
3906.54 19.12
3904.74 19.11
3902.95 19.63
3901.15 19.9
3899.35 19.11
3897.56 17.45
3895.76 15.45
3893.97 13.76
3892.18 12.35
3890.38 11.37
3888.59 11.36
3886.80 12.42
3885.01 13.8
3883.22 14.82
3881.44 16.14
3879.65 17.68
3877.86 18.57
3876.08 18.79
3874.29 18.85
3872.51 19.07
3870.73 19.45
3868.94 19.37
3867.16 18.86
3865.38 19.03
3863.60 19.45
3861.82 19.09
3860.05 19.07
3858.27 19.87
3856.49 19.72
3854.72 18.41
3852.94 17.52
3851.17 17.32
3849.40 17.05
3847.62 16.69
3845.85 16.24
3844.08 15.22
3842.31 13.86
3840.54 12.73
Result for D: -0.02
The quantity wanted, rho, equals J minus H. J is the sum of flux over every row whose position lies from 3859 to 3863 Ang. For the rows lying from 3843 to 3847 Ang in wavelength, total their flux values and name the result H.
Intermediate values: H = 31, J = 38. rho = 6.7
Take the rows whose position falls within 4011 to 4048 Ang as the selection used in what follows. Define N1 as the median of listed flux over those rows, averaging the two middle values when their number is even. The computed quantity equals 21.4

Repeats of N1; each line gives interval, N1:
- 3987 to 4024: 20.7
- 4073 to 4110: 18.9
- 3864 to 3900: 17.6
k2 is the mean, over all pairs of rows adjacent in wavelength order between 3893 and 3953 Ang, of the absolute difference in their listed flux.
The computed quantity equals 0.73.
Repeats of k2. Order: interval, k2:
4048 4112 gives 0.67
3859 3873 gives 0.28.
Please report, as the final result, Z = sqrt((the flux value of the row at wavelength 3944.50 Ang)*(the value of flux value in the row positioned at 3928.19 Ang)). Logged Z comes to 18.2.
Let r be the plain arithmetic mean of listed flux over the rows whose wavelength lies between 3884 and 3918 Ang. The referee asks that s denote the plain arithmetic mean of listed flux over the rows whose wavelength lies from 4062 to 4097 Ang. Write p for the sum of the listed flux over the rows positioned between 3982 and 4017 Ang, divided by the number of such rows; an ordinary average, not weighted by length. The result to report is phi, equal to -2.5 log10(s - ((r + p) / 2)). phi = 0.3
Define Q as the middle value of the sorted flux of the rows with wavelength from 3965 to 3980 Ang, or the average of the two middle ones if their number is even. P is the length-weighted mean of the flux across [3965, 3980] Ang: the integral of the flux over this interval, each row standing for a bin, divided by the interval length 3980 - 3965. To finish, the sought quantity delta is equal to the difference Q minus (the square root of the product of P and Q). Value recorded -0.3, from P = 10.8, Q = 10.2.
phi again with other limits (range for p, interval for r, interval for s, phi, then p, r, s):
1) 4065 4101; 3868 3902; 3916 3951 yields 0.5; 18.7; 16.3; 18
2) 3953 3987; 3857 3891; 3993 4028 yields -1.8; 14.6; 17.2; 21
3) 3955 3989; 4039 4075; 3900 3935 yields 0.2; 14.7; 21.1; 19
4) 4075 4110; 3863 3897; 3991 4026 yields -1.6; 17.1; 16.3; 21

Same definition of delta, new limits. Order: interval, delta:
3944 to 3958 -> 0.2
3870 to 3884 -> 0.4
